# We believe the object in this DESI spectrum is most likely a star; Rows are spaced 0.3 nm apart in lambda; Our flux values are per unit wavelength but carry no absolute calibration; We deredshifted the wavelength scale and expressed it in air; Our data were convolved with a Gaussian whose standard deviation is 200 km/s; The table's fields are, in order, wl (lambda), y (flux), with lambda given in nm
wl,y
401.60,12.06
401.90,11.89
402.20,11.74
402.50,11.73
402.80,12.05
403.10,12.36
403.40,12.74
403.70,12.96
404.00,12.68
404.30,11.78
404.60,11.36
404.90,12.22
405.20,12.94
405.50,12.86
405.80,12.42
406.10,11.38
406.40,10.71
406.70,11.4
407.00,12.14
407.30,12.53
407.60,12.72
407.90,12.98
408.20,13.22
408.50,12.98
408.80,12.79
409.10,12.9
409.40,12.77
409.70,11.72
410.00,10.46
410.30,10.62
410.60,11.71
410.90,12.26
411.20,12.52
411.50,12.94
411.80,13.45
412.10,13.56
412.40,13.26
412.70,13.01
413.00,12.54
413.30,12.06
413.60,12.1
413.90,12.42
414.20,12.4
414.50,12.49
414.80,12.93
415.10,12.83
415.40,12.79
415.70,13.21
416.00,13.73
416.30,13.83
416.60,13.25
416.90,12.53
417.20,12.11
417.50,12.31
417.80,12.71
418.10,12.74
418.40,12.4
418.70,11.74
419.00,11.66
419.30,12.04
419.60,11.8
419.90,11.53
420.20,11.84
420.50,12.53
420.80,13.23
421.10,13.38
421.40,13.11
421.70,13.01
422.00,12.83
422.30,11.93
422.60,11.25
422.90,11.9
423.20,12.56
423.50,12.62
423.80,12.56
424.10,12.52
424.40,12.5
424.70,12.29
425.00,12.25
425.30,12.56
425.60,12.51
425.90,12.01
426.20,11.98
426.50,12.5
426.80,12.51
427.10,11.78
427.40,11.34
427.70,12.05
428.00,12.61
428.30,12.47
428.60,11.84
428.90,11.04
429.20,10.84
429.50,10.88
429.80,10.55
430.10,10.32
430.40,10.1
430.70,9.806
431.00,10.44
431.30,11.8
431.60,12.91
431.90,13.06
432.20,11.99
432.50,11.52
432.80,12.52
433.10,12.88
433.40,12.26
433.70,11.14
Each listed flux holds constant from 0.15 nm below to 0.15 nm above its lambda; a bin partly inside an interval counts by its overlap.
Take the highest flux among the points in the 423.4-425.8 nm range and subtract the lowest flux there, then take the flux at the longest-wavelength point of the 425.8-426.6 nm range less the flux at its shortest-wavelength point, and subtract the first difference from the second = 0.1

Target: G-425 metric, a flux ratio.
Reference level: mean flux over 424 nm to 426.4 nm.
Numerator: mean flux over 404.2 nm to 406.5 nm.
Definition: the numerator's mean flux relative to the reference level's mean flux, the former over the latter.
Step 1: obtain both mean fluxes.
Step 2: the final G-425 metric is 0.97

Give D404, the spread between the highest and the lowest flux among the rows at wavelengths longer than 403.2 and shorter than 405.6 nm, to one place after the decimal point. 1.6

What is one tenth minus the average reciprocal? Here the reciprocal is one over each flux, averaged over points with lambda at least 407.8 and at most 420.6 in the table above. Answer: 0.0197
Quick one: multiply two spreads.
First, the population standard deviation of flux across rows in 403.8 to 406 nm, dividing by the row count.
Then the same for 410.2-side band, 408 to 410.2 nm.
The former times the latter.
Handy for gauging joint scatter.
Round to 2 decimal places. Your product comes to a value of 0.49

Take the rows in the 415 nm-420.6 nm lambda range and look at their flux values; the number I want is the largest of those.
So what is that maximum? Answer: 13.83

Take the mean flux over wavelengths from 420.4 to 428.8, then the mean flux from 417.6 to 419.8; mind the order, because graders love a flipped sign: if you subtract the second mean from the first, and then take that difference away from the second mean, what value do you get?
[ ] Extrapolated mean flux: 11.9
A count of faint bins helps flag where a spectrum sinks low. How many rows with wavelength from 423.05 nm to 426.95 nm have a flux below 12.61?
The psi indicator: 12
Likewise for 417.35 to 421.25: 9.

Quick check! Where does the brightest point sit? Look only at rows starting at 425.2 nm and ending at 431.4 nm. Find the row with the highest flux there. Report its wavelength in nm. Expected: 428.00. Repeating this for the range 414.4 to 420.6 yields 416.30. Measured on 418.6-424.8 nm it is 421.10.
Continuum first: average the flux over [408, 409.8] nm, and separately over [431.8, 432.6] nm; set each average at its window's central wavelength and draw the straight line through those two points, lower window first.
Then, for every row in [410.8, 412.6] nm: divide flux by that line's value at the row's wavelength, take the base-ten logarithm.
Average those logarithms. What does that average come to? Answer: 0.011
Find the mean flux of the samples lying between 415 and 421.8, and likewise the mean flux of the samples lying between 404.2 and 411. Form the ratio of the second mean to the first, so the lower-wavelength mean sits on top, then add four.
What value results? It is 4.961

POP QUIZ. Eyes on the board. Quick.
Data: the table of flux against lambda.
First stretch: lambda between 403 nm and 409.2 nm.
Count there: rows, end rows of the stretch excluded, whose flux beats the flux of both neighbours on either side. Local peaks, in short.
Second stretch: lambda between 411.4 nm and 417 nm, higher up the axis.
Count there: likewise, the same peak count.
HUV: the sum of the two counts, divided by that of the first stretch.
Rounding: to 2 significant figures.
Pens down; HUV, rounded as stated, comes 2.3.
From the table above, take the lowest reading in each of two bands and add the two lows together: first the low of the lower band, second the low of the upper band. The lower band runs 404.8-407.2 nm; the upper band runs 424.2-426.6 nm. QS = 22.7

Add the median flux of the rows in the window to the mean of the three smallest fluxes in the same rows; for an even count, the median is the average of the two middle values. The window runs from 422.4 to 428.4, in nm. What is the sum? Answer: 23.9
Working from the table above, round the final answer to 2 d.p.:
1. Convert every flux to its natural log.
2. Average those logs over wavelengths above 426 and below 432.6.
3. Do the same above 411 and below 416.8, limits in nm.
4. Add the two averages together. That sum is 5.00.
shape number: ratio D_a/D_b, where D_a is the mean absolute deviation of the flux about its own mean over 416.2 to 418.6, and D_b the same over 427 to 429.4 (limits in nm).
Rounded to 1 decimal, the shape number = 0.8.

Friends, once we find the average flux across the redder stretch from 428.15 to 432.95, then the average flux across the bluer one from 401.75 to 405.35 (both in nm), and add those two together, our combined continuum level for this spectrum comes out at 23.6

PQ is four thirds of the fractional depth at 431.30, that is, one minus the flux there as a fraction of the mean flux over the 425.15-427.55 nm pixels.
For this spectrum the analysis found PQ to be 0.038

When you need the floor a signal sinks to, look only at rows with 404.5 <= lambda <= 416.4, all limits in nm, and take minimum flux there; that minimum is 10.46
